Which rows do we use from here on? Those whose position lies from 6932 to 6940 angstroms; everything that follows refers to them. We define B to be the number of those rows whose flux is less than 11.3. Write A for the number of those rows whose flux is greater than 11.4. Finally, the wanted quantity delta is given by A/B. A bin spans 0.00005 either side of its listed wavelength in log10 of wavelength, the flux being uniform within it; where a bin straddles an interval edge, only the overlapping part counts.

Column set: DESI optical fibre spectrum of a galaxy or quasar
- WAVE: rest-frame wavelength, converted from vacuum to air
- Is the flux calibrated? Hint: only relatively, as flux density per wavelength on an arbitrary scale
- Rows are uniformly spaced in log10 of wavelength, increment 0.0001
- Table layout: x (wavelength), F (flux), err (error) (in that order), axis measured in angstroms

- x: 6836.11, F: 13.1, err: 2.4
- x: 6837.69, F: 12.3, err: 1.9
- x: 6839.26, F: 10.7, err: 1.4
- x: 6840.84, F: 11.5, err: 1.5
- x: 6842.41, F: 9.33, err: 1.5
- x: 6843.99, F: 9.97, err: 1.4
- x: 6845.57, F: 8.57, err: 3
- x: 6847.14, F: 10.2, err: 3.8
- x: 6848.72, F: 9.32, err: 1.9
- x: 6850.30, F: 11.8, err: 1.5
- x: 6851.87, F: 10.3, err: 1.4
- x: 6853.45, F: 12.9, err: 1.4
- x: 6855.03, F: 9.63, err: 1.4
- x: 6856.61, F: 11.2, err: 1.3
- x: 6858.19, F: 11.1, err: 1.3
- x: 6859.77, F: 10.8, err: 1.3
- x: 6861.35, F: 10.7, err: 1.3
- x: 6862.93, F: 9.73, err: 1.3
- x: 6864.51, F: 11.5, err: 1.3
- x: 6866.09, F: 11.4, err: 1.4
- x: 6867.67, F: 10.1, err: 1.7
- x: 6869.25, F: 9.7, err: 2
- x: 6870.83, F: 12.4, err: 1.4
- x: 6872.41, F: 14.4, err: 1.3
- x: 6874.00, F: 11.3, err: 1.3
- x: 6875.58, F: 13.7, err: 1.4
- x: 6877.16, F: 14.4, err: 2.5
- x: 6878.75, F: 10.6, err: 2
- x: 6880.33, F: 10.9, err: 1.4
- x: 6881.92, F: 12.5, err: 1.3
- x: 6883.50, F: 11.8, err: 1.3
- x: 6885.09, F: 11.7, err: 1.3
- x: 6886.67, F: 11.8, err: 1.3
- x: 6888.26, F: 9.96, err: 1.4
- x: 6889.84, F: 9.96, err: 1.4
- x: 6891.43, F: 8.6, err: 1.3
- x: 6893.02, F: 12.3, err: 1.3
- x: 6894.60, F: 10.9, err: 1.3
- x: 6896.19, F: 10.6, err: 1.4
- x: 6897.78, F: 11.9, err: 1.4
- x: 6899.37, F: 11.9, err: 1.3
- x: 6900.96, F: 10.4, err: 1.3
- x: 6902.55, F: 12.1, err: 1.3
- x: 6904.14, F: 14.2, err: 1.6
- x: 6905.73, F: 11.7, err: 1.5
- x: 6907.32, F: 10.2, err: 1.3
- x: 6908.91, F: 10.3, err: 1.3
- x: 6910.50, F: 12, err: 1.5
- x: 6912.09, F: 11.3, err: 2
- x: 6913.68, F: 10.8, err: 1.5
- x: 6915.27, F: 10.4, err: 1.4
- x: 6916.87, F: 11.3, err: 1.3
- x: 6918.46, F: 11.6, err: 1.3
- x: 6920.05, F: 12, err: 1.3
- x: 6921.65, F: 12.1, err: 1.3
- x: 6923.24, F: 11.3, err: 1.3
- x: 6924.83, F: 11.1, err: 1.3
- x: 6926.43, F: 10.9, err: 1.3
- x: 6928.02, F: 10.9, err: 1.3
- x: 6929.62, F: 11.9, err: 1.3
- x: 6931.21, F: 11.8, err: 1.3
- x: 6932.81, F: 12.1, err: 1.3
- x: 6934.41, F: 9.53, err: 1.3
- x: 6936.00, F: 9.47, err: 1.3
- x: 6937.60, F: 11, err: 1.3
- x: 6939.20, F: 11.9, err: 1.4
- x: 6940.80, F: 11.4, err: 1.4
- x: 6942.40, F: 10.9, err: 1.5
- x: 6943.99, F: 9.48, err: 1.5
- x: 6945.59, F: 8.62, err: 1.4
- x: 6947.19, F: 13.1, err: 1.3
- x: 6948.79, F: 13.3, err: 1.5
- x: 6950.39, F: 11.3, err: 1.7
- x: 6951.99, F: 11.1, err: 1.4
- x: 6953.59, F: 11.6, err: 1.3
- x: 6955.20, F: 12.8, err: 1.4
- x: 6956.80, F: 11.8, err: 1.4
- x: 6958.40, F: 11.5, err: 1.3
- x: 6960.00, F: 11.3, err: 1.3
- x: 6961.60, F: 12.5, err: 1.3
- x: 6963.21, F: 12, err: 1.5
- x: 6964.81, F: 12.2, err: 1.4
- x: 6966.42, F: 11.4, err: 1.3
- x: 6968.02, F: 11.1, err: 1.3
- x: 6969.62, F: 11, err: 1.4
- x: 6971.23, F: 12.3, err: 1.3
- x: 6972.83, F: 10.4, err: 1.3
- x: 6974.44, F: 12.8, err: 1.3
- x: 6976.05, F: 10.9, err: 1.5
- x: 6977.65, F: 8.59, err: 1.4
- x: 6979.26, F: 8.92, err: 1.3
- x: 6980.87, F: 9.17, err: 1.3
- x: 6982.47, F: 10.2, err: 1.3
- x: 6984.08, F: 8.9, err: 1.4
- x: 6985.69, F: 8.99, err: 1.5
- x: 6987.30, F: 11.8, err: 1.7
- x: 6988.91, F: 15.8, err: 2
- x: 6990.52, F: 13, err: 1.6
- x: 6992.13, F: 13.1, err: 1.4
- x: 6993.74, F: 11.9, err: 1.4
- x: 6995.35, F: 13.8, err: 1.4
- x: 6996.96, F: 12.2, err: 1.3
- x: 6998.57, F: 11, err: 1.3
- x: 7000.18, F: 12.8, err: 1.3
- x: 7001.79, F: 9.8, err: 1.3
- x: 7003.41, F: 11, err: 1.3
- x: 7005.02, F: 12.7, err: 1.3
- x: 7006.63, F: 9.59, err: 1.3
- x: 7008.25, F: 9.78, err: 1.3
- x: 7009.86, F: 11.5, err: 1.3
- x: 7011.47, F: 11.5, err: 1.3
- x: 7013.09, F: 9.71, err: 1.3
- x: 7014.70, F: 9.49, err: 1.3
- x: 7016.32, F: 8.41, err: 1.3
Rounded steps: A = 2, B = 3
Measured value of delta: 0.67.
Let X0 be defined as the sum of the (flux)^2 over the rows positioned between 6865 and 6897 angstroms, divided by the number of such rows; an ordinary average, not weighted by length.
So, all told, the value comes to 133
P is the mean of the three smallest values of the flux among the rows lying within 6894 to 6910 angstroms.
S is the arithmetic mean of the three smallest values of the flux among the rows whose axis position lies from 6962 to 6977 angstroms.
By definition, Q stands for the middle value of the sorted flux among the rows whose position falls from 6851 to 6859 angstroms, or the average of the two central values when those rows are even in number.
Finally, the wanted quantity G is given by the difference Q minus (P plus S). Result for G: -10.0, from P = 10.3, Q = 11.1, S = 10.8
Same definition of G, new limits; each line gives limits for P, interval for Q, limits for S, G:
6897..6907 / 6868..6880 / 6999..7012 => -8.7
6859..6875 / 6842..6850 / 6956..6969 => -11.8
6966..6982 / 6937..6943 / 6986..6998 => -9.7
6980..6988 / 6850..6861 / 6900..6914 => -8.2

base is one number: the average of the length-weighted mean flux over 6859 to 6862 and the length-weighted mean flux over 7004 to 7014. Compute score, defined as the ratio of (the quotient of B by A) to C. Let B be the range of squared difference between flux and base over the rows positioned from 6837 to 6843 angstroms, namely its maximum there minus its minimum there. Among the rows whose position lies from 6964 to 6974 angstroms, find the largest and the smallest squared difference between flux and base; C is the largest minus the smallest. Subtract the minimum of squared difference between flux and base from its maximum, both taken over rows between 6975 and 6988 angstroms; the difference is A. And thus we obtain 0.21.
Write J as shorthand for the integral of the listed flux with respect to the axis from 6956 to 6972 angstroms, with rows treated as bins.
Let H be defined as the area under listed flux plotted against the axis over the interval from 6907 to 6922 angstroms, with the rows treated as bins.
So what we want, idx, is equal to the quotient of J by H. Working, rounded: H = 168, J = 187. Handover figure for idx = 1.11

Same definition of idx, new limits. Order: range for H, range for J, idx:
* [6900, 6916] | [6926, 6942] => 0.98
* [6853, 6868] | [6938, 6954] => 1.10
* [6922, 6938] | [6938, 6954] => 1.02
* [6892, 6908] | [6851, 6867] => 0.94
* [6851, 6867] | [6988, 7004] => 1.14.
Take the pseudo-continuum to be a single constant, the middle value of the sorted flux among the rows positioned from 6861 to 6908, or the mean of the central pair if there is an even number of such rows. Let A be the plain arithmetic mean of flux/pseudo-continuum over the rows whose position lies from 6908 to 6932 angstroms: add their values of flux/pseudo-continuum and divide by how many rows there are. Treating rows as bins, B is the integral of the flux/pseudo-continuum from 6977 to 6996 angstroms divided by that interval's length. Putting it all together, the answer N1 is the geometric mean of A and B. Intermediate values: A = 0.99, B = 0.98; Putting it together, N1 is 0.98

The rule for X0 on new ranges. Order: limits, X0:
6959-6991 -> 128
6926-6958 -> 128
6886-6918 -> 125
